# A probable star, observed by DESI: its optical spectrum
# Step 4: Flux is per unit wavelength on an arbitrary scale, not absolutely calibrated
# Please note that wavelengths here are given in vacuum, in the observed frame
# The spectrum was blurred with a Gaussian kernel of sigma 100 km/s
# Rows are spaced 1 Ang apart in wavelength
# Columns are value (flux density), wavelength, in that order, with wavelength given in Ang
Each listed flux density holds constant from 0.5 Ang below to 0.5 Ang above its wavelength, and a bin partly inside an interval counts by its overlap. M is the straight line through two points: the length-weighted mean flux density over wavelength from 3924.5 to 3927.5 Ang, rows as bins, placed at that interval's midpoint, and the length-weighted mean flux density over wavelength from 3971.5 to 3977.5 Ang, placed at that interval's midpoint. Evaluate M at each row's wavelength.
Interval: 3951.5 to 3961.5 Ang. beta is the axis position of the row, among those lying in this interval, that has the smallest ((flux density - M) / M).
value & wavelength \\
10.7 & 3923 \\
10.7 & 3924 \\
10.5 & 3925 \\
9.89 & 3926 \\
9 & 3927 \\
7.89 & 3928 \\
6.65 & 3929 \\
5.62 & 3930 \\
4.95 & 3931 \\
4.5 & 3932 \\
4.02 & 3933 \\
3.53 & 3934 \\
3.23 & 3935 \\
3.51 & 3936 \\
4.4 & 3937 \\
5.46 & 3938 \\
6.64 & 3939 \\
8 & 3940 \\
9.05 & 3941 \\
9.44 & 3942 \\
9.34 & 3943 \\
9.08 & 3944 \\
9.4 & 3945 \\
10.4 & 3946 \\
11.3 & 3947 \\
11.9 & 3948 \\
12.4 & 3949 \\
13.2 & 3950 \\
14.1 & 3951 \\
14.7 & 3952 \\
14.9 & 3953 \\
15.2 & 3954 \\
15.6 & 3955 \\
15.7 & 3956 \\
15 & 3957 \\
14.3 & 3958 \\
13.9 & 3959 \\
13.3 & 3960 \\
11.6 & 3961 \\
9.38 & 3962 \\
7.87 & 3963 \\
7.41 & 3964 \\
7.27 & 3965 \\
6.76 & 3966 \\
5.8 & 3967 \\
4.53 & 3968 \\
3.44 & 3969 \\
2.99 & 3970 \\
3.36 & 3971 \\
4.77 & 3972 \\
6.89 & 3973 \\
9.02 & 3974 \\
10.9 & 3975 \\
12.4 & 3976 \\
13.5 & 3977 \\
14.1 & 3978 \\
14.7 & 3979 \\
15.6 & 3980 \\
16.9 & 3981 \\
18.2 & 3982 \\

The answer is 3961 Ang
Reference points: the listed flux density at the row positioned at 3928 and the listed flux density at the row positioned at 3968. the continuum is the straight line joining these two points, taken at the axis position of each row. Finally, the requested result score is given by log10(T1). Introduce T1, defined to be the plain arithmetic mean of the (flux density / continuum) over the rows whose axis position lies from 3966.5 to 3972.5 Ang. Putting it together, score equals -0.03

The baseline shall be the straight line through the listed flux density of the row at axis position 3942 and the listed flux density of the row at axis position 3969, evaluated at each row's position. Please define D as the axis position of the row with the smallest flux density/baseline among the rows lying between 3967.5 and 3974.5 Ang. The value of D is 3970 Ang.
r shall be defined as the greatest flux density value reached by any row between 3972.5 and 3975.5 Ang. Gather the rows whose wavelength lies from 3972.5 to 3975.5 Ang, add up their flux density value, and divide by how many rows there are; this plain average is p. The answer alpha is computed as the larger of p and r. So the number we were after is 10.9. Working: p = 9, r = 10.9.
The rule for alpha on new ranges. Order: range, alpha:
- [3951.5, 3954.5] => 15.2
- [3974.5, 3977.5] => 13.5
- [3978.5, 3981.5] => 16.9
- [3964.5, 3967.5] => 7.3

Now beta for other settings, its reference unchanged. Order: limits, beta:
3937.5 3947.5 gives 3938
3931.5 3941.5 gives 3935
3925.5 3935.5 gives 3935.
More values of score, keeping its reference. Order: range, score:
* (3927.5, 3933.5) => -0.14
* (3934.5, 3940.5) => -0.13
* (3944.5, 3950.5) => 0.26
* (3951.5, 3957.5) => 0.43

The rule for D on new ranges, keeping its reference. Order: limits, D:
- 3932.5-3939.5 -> 3935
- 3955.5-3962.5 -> 3962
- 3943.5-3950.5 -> 3944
